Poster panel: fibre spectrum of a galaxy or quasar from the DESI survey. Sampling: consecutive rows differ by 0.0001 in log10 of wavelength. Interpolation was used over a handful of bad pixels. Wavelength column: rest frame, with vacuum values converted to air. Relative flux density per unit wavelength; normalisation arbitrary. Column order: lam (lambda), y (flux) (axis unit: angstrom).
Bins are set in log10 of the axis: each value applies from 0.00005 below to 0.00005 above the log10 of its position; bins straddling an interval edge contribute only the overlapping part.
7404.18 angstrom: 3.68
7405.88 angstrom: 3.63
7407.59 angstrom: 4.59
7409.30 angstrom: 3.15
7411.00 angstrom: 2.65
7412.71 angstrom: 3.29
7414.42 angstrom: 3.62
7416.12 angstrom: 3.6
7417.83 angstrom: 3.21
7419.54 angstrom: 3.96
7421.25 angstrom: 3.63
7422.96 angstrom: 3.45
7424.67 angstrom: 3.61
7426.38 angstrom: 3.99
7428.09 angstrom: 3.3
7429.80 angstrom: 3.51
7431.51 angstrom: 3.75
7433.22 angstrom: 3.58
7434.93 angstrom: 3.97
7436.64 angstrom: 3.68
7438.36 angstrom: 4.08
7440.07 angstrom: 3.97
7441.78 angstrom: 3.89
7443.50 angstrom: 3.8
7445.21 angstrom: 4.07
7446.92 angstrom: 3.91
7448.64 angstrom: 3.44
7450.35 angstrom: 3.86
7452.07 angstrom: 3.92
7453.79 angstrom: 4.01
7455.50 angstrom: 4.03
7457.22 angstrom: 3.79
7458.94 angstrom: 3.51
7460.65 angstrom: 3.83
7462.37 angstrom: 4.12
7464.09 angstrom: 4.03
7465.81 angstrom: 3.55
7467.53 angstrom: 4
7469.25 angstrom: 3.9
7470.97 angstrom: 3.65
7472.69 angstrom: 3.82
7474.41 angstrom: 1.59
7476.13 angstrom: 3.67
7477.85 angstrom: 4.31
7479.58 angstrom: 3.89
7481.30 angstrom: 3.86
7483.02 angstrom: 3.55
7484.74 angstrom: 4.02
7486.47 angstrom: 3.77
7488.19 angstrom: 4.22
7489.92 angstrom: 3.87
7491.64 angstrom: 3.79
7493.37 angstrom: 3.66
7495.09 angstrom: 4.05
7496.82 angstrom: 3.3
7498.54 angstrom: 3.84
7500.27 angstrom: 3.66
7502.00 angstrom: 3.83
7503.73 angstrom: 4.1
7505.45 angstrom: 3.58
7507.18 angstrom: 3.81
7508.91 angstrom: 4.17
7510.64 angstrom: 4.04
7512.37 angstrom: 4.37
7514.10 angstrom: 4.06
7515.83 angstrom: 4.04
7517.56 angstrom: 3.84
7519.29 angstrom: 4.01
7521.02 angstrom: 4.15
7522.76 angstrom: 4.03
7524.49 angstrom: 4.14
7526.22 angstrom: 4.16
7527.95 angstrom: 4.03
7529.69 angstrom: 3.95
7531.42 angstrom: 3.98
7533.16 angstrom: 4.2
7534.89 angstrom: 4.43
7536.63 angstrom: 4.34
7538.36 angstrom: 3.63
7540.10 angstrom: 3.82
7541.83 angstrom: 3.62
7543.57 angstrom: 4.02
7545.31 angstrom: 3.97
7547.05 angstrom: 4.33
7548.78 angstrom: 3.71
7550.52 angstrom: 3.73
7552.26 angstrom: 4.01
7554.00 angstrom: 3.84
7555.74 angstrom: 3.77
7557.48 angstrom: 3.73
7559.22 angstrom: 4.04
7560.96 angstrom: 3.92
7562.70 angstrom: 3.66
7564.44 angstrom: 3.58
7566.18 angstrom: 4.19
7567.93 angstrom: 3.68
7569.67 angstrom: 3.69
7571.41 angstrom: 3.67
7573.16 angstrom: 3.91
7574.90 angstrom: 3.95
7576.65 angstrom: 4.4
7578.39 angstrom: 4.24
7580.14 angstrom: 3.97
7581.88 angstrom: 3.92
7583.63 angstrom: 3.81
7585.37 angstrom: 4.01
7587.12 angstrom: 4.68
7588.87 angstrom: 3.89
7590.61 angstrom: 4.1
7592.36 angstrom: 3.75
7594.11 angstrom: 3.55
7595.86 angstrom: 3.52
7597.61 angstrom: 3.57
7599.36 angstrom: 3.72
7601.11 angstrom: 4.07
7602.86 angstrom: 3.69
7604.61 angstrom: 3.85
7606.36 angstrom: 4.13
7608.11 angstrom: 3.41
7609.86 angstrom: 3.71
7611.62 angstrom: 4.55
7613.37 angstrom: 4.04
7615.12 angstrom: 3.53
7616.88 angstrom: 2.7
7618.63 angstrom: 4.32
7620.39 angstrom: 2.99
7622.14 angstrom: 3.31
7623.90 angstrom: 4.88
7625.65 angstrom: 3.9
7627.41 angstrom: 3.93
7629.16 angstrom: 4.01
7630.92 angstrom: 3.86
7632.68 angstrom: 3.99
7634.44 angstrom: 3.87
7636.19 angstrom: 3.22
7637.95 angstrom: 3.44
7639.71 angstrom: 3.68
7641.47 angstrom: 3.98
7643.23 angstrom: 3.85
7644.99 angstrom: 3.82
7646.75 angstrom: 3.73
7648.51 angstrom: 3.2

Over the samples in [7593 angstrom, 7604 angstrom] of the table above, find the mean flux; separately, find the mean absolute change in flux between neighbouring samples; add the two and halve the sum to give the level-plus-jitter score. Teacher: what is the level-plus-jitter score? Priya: 1.94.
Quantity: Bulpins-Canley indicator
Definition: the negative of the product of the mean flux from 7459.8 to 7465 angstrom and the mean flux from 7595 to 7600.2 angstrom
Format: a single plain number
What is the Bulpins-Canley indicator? -14.4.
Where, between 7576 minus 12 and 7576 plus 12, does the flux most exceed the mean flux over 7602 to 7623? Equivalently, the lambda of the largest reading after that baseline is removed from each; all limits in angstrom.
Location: 7587.12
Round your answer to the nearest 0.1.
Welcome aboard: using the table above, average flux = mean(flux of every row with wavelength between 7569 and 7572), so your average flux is 3.7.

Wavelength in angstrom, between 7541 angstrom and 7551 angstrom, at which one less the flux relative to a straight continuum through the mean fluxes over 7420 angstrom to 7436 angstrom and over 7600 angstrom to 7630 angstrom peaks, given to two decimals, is 7541.83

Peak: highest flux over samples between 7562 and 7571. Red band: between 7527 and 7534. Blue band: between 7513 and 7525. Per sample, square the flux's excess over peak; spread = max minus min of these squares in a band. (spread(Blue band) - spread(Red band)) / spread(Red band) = 1.1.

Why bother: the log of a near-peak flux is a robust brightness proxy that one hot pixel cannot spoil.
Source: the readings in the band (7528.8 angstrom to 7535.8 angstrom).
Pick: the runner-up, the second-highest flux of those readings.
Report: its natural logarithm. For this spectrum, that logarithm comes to 1.435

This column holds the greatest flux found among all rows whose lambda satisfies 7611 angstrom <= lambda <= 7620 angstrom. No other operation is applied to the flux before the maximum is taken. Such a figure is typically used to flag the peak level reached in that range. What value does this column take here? 4.55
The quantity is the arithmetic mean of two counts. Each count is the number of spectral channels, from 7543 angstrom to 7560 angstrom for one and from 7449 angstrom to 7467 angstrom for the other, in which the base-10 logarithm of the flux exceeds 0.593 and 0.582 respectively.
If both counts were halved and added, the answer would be 6.00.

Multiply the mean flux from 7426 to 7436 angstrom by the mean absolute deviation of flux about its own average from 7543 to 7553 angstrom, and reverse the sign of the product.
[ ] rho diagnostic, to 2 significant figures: -0.59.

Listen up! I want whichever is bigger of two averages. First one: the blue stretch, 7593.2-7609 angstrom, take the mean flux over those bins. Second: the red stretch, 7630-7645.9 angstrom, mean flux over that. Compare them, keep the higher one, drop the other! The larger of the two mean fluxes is 3.75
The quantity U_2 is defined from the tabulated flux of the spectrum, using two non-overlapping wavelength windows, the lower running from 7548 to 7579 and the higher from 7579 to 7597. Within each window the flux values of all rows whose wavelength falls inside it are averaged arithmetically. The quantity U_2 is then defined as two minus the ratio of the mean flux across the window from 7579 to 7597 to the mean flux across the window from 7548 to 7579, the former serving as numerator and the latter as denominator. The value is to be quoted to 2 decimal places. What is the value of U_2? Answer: 0.99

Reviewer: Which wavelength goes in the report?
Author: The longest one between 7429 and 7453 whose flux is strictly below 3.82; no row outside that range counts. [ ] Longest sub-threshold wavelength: 7448.64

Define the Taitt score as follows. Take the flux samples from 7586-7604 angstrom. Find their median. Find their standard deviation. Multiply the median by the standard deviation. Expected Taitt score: 1.3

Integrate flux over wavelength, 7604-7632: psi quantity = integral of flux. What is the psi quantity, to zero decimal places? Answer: 107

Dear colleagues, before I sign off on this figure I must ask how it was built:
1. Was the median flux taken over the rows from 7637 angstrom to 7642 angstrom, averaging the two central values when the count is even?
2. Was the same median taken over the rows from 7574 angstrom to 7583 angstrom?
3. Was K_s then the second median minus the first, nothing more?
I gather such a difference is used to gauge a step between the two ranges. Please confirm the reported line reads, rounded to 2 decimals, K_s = 0.29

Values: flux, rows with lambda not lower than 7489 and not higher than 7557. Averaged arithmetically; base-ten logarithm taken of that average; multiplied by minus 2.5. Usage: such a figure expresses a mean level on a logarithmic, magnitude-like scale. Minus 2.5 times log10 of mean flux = -1.49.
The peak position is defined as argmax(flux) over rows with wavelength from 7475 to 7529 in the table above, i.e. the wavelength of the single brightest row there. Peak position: 7512.37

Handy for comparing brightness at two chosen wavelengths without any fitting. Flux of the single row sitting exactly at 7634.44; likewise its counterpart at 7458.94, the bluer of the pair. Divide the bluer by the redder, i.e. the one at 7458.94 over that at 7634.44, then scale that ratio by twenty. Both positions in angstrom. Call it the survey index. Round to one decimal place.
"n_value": 18.1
